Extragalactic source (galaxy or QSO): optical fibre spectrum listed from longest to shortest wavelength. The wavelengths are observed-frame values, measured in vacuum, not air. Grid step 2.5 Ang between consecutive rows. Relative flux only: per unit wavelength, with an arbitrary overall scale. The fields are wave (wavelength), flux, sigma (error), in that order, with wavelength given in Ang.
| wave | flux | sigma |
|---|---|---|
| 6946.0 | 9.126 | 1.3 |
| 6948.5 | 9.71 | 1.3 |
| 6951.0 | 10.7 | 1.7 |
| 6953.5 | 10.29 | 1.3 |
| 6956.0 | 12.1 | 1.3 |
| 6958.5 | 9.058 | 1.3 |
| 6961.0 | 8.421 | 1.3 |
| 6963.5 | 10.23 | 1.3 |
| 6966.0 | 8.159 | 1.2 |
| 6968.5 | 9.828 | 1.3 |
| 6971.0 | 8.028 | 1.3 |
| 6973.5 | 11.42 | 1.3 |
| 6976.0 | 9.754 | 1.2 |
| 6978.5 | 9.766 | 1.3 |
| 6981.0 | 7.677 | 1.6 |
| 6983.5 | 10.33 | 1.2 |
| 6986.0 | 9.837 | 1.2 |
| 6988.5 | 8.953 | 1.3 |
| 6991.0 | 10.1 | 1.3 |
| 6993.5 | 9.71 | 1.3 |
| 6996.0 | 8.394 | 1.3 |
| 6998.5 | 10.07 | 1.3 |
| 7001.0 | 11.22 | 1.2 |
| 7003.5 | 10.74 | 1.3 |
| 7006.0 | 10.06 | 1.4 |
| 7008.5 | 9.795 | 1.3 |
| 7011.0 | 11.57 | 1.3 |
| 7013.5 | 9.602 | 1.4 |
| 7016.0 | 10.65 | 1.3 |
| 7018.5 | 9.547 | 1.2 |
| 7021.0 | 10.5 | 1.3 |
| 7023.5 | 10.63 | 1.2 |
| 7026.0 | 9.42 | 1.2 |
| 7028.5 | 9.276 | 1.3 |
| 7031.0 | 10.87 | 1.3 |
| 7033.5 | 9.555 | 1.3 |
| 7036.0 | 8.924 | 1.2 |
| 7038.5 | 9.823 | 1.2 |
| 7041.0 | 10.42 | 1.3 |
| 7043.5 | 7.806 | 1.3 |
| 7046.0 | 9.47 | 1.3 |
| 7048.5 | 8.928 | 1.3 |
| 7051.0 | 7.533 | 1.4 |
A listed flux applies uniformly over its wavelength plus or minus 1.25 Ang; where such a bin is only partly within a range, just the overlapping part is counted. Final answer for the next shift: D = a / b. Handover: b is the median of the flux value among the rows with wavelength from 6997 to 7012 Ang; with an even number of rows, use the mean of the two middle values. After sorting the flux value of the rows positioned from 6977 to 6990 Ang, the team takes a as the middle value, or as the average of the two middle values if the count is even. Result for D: 0.94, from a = 9.8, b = 10.4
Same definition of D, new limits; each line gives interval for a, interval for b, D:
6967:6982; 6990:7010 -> 0.97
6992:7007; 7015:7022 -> 0.96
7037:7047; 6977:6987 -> 0.98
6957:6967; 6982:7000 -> 0.89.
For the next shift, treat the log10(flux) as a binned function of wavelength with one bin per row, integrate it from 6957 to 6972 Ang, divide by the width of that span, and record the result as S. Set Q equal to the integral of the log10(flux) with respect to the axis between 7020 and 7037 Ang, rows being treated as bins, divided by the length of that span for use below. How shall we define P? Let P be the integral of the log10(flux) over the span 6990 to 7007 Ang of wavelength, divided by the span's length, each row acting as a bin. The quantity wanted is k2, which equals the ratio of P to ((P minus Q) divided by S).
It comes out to 153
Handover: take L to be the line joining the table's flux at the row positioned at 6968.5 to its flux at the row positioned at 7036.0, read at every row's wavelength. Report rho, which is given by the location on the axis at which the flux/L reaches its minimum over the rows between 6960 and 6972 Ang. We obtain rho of 6971.0 Ang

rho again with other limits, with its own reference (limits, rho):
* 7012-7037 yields 7036.0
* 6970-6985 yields 6981.0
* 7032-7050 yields 7043.5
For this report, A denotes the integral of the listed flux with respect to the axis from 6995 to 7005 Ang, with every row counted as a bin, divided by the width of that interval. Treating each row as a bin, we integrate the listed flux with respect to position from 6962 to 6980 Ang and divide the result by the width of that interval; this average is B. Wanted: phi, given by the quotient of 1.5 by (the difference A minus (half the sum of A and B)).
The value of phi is 5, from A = 10.1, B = 9.6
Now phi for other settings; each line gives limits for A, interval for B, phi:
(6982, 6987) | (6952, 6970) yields 12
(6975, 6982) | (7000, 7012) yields -2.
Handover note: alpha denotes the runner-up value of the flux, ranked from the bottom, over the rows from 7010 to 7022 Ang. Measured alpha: 9.602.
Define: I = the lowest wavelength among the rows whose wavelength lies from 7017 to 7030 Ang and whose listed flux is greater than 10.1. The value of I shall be 7021.0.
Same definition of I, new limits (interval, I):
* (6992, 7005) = 7001.0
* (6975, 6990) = 6983.5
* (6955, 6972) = 6956.0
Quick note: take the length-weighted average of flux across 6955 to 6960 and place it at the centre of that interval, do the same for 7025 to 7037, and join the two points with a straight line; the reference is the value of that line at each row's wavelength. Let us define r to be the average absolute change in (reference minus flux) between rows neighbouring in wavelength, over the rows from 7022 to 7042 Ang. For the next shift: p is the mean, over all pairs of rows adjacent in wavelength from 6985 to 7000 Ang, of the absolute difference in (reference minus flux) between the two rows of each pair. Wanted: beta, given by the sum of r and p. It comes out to 2.0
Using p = 1.08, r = 0.9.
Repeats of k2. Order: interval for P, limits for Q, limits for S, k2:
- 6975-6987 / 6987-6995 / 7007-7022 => -158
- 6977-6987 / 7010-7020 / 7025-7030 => -23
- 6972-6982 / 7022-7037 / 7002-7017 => -106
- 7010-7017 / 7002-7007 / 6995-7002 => 276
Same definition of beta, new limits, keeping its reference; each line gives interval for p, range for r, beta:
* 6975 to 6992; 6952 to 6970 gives 3.1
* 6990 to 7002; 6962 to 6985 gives 3.1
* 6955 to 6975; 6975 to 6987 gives 3.4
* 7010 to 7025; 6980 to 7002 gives 2.3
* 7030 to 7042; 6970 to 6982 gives 2.7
